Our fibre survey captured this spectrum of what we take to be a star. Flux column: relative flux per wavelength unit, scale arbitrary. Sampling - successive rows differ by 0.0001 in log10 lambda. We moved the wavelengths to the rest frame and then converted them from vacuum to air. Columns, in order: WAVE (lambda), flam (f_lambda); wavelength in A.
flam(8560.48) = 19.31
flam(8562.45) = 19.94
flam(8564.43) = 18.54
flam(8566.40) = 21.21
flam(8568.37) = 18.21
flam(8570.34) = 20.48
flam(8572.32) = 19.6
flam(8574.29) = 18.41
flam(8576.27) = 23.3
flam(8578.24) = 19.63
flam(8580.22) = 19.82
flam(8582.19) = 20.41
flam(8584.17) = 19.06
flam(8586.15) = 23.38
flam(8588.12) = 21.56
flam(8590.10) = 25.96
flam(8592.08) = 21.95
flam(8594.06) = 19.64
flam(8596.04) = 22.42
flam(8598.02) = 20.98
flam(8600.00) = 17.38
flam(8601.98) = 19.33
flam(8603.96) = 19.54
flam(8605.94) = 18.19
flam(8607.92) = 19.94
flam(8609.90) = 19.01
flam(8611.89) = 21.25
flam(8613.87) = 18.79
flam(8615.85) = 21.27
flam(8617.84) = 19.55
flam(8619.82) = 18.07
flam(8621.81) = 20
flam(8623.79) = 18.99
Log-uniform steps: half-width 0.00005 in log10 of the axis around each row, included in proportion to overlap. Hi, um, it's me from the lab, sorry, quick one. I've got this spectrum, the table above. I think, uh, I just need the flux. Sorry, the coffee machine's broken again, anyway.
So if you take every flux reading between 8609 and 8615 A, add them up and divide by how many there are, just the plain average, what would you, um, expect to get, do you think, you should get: 19.7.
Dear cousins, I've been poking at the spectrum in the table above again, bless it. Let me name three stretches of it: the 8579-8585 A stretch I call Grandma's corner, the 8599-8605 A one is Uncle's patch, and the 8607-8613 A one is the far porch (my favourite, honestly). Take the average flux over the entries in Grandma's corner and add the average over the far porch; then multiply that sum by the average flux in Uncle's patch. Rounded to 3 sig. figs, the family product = 747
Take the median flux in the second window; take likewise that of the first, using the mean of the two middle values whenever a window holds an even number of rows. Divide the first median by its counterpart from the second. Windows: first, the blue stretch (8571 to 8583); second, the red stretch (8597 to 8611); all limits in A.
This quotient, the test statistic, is 1.02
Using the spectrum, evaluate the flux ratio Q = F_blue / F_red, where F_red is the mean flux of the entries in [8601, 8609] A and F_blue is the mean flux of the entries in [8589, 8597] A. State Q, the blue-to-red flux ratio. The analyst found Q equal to 1.17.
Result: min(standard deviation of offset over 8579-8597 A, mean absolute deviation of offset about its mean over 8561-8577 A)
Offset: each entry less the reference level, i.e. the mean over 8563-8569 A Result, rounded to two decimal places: 1.28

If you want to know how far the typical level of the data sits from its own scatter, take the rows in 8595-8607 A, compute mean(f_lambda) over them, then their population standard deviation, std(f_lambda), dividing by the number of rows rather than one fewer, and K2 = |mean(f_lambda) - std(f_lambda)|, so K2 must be 18.0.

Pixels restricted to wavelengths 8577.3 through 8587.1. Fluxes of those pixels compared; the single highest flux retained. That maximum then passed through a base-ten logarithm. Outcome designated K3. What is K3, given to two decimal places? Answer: 1.37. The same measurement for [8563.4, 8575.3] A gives 1.33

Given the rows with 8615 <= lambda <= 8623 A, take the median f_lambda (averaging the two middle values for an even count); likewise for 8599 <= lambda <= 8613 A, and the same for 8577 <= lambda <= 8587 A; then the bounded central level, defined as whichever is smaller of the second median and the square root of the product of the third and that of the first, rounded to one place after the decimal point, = 19.3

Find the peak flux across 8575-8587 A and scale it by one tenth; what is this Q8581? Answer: 2.34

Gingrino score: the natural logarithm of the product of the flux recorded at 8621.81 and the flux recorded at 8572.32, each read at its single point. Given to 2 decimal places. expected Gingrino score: 5.97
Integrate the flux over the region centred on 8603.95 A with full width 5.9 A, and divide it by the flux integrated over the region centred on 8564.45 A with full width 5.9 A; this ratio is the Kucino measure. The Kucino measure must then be 0.96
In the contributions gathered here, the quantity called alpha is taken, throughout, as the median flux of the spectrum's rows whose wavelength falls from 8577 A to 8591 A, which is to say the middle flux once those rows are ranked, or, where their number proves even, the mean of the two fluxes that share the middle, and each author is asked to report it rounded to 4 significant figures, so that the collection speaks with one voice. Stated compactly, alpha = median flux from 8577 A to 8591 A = 20.41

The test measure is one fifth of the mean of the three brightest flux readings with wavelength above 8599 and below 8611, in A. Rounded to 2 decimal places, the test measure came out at 3.92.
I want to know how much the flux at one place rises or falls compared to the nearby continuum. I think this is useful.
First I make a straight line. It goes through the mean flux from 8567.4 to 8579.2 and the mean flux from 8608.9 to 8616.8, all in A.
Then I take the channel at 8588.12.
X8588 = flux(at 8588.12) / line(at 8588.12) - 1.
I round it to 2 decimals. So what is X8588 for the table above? 0.08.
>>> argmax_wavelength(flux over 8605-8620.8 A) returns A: 8615.85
